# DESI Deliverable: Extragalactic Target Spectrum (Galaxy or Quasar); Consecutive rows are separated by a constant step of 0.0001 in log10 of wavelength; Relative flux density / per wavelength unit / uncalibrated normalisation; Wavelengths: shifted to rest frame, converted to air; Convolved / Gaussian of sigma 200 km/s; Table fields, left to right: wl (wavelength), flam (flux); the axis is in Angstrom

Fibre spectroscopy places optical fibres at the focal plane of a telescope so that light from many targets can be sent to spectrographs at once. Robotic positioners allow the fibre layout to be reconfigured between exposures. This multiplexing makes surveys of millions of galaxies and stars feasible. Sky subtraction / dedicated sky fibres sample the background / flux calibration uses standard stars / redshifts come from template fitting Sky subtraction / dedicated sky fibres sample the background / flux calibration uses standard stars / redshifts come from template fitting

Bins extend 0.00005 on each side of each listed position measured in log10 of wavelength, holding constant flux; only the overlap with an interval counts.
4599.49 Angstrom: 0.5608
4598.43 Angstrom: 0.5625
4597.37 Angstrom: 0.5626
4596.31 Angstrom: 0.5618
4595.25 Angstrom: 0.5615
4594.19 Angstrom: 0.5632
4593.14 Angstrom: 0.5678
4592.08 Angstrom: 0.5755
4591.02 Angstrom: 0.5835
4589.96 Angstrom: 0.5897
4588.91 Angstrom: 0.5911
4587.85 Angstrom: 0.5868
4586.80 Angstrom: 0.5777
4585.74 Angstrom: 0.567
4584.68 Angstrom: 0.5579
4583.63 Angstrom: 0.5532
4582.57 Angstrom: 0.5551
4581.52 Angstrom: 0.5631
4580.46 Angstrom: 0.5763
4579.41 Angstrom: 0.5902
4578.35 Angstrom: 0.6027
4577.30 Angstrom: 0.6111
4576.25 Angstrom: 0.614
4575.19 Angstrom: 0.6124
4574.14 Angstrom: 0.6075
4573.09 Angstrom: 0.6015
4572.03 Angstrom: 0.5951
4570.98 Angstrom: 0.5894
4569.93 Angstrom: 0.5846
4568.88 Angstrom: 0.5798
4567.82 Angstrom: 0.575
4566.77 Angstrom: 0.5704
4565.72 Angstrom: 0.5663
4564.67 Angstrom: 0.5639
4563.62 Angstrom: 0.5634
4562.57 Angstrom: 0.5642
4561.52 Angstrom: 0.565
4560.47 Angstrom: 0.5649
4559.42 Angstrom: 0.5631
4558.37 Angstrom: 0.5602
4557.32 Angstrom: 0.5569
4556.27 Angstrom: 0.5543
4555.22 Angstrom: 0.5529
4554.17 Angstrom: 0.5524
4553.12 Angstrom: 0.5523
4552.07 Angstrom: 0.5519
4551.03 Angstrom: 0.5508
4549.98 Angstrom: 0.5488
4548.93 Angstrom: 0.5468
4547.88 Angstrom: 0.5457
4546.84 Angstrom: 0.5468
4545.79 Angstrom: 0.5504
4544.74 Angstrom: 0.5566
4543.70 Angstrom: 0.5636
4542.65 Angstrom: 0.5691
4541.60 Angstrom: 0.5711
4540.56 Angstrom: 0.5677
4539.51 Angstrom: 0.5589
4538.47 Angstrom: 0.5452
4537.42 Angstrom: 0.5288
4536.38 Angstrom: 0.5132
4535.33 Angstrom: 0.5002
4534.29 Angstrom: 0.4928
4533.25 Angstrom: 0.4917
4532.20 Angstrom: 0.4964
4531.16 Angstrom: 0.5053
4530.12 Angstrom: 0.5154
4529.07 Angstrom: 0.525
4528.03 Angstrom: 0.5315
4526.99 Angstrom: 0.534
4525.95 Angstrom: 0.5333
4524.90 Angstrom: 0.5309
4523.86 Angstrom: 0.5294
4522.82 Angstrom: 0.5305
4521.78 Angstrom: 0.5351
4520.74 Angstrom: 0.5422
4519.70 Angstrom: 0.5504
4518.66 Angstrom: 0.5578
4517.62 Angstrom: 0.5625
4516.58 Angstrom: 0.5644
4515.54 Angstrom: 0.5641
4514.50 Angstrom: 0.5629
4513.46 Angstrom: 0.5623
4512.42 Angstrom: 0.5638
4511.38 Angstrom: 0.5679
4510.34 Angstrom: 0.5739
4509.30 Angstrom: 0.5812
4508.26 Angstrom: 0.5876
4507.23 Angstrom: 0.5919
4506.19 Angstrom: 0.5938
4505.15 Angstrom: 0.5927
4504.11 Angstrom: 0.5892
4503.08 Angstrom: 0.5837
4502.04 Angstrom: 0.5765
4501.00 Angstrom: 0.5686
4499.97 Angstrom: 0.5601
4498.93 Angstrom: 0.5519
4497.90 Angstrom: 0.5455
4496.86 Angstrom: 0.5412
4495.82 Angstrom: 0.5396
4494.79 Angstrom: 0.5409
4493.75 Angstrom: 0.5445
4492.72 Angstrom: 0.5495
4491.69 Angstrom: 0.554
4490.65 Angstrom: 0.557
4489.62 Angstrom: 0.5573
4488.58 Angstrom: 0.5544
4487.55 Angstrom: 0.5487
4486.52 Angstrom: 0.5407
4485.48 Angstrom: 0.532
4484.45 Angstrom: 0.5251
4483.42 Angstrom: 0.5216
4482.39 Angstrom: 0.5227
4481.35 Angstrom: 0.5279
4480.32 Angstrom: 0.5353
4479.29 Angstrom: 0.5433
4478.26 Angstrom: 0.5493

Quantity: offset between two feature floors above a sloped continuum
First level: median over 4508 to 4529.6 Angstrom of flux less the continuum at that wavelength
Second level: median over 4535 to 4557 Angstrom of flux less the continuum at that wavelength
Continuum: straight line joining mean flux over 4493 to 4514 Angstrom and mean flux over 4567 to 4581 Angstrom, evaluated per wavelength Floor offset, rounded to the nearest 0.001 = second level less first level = -0.019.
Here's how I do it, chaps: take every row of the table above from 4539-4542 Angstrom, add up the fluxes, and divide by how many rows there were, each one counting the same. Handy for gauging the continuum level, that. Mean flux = 0.566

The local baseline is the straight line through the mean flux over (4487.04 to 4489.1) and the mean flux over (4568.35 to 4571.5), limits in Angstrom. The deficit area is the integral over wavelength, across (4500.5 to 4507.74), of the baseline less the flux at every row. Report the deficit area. -0.20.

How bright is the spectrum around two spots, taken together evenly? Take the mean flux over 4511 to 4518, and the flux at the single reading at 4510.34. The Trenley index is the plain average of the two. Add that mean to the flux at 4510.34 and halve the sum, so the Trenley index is 0.569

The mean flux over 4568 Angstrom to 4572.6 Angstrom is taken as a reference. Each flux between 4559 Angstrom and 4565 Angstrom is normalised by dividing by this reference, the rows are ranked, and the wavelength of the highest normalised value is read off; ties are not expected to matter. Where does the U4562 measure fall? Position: 4561.52 Angstrom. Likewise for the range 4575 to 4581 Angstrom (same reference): 4576.25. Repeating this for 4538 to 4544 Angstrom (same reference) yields 4541.60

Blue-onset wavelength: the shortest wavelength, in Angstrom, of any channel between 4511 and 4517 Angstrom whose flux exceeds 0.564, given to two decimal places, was 4511.38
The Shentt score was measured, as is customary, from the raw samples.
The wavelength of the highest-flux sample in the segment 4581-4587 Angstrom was 4586.80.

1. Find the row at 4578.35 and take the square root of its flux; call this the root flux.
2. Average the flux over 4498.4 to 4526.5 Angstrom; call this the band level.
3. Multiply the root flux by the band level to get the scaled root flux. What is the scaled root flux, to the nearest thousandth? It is 0.437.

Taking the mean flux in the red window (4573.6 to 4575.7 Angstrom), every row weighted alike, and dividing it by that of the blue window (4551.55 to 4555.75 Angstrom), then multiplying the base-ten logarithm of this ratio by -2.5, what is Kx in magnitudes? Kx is -0.11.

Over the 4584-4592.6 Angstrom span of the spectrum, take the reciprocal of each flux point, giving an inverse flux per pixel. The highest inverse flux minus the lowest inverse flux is 0.10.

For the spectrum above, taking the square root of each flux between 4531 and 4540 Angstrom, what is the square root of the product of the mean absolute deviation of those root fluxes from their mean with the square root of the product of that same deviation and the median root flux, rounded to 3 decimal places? 0.037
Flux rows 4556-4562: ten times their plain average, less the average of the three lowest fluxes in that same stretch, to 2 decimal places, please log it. 5.05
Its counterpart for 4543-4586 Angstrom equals 5.15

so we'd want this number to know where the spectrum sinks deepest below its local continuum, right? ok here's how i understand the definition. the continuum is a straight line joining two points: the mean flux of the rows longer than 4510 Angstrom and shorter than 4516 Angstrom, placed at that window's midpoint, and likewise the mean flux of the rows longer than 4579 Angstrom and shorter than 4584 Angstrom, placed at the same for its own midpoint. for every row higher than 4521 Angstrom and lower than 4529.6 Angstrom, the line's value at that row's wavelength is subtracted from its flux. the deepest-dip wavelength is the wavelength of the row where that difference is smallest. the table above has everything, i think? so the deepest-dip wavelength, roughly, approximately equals 4529.07 Angstrom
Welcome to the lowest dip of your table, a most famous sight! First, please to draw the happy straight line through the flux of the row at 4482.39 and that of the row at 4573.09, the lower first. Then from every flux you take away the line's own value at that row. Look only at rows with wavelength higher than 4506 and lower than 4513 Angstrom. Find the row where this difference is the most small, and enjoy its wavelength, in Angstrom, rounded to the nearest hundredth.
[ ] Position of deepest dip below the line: 4512.42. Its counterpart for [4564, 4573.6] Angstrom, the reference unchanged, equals 4564.67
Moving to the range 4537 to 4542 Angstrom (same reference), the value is 4537.42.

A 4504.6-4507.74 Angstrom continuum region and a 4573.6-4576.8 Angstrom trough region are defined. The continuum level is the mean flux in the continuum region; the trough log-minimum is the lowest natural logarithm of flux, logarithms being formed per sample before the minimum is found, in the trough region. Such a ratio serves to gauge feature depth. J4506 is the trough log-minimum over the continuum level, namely -0.84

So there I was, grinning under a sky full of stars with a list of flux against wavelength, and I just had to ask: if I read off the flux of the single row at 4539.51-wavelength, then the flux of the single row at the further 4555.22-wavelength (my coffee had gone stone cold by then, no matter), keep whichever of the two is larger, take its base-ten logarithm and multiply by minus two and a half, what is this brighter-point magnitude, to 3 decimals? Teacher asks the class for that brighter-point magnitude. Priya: 0.632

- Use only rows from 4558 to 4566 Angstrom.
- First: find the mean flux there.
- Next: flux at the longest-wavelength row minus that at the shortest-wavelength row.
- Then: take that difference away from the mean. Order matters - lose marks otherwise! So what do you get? 0.558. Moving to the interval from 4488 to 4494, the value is 0.563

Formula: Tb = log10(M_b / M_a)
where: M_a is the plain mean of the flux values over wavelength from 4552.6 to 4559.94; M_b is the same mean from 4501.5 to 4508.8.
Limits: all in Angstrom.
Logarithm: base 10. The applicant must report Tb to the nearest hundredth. 0.02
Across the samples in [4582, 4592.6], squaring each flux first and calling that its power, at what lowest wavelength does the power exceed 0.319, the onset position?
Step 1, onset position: 4585.74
